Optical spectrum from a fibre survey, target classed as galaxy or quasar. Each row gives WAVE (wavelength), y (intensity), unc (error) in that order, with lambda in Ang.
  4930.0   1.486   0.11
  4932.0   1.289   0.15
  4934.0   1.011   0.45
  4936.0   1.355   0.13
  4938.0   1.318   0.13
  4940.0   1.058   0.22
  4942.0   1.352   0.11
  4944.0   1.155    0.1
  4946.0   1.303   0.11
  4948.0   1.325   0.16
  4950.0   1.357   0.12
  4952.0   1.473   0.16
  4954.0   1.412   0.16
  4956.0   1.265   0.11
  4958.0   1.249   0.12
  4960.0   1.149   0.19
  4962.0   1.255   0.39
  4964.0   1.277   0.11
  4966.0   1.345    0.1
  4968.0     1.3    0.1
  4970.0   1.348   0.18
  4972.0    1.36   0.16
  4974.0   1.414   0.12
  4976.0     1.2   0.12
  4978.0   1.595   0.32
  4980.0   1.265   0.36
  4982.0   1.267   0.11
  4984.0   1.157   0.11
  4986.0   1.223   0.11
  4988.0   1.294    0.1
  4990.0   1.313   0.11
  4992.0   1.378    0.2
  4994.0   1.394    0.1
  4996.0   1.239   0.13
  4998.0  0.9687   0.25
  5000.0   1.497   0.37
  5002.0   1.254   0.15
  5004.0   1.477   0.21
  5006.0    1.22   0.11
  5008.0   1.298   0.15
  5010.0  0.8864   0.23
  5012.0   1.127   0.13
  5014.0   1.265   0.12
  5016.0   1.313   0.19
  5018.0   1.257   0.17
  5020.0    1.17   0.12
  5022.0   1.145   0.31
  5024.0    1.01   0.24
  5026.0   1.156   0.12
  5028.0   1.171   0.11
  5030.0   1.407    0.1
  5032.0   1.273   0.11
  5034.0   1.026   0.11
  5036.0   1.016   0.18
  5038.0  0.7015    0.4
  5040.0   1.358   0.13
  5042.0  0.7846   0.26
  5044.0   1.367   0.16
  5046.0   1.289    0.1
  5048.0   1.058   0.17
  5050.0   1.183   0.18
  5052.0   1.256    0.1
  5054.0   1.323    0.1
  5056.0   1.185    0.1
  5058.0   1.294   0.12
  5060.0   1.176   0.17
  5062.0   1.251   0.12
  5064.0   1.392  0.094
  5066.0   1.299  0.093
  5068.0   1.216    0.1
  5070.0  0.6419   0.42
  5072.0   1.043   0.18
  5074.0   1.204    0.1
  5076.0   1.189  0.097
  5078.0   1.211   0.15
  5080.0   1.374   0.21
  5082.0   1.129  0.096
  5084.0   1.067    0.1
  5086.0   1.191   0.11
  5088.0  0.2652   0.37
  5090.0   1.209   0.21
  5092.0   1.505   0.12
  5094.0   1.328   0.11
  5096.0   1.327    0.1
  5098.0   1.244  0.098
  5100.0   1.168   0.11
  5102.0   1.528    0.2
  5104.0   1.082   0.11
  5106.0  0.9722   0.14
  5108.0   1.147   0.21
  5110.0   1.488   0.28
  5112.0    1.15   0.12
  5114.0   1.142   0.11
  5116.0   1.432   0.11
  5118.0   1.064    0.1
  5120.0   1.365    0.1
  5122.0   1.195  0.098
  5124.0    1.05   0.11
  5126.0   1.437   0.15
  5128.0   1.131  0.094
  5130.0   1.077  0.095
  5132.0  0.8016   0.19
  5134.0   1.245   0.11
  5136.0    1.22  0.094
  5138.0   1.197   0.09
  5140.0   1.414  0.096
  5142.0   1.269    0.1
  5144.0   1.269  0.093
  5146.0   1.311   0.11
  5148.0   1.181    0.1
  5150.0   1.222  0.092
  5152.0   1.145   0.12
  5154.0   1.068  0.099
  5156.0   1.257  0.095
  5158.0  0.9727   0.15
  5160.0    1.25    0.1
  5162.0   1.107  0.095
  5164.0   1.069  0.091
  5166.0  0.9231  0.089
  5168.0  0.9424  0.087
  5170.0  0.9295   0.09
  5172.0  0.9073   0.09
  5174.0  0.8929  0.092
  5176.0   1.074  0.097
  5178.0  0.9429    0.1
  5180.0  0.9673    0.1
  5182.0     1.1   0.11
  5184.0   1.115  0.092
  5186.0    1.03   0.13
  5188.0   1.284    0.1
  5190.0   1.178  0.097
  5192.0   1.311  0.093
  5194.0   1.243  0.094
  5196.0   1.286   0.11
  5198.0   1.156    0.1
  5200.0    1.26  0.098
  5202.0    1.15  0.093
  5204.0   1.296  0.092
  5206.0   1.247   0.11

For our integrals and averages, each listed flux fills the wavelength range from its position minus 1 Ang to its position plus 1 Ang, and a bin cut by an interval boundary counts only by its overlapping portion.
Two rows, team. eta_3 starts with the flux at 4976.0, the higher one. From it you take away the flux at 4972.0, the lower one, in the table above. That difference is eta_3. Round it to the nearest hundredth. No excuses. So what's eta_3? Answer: -0.16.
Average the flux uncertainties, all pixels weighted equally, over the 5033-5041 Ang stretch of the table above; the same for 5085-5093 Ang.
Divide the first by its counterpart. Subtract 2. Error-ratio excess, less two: -0.99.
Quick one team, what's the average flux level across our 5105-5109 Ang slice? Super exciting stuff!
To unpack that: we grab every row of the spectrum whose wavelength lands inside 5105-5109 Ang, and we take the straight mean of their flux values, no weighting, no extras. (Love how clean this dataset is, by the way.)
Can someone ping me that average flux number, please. 1.06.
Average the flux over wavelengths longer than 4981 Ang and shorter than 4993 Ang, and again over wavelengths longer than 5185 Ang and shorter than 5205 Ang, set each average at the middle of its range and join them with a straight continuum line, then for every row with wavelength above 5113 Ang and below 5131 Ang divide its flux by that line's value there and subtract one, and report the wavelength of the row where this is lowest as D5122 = 5124.0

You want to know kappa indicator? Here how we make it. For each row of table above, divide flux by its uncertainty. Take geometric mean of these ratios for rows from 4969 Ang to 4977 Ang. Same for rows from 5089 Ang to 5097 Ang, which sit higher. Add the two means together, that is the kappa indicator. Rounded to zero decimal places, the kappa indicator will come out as 20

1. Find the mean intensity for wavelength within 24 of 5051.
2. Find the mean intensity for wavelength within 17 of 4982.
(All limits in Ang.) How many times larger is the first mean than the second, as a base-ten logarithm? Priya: -0.048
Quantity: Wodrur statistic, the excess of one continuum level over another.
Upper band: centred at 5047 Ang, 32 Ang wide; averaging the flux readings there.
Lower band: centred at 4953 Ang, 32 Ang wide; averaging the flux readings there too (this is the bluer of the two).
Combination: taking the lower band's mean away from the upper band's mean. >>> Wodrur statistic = -0.13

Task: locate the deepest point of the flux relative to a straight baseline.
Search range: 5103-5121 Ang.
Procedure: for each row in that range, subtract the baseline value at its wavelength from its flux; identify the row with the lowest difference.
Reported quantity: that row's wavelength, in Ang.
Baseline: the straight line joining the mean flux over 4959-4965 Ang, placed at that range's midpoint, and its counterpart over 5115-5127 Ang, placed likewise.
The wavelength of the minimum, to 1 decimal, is 5106.0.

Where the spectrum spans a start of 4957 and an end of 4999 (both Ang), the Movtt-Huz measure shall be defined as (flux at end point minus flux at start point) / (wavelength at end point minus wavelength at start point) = -0.007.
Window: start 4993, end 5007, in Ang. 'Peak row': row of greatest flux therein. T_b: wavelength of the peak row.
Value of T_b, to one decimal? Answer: 5000.0 Ang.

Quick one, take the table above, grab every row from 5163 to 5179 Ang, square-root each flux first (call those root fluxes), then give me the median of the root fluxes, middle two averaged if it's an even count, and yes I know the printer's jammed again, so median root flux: 0.97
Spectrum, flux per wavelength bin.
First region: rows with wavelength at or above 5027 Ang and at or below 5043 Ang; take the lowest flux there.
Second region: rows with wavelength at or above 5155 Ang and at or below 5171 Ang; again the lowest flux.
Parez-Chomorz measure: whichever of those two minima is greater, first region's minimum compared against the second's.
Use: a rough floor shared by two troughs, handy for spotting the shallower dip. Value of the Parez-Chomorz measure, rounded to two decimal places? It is 0.92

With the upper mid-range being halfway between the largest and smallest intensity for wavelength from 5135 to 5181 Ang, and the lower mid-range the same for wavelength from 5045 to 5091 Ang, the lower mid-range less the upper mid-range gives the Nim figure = -0.32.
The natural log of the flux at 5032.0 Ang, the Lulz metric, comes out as 0.24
